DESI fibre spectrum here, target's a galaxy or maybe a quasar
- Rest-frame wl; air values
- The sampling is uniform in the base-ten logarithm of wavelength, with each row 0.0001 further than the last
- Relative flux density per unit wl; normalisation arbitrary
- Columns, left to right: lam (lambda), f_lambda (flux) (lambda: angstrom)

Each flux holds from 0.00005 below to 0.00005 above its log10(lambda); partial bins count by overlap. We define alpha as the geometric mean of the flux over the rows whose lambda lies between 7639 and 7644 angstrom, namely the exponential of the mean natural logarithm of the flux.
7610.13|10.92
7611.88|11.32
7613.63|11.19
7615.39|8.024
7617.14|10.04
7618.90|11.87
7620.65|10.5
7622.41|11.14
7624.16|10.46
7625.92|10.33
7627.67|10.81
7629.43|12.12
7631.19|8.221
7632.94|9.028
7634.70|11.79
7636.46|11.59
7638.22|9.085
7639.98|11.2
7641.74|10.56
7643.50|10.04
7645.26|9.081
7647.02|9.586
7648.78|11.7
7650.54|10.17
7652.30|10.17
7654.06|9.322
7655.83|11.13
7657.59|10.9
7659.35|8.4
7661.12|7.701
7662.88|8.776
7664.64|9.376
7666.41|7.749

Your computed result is 10.6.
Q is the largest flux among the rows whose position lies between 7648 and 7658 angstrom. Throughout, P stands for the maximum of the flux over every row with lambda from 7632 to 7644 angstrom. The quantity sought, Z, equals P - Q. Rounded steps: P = 11.79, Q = 11.7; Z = 0.1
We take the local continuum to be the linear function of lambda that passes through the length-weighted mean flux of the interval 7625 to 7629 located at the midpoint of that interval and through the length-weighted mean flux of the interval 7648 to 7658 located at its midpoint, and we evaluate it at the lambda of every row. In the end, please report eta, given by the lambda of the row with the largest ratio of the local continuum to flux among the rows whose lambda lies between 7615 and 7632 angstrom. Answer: 7615.39 angstrom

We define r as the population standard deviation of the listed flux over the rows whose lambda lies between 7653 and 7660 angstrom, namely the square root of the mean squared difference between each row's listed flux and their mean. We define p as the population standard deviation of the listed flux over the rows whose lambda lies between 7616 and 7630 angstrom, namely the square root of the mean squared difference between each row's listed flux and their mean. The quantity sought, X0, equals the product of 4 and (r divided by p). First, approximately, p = 0.7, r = 1.13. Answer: 6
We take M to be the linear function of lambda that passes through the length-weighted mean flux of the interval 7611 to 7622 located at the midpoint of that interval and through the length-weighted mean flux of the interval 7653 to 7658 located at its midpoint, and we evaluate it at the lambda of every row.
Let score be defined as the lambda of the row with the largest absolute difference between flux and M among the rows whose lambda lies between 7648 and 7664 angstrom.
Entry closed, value 7661.12 angstrom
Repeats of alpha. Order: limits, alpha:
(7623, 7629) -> 10.5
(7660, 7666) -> 8.6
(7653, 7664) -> 9.3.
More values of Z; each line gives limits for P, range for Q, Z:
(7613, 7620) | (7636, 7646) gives 0.3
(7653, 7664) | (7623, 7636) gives -1.0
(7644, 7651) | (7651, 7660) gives 0.6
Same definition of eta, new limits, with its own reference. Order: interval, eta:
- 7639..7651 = 7645.26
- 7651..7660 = 7659.35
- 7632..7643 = 7632.94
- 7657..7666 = 7661.12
